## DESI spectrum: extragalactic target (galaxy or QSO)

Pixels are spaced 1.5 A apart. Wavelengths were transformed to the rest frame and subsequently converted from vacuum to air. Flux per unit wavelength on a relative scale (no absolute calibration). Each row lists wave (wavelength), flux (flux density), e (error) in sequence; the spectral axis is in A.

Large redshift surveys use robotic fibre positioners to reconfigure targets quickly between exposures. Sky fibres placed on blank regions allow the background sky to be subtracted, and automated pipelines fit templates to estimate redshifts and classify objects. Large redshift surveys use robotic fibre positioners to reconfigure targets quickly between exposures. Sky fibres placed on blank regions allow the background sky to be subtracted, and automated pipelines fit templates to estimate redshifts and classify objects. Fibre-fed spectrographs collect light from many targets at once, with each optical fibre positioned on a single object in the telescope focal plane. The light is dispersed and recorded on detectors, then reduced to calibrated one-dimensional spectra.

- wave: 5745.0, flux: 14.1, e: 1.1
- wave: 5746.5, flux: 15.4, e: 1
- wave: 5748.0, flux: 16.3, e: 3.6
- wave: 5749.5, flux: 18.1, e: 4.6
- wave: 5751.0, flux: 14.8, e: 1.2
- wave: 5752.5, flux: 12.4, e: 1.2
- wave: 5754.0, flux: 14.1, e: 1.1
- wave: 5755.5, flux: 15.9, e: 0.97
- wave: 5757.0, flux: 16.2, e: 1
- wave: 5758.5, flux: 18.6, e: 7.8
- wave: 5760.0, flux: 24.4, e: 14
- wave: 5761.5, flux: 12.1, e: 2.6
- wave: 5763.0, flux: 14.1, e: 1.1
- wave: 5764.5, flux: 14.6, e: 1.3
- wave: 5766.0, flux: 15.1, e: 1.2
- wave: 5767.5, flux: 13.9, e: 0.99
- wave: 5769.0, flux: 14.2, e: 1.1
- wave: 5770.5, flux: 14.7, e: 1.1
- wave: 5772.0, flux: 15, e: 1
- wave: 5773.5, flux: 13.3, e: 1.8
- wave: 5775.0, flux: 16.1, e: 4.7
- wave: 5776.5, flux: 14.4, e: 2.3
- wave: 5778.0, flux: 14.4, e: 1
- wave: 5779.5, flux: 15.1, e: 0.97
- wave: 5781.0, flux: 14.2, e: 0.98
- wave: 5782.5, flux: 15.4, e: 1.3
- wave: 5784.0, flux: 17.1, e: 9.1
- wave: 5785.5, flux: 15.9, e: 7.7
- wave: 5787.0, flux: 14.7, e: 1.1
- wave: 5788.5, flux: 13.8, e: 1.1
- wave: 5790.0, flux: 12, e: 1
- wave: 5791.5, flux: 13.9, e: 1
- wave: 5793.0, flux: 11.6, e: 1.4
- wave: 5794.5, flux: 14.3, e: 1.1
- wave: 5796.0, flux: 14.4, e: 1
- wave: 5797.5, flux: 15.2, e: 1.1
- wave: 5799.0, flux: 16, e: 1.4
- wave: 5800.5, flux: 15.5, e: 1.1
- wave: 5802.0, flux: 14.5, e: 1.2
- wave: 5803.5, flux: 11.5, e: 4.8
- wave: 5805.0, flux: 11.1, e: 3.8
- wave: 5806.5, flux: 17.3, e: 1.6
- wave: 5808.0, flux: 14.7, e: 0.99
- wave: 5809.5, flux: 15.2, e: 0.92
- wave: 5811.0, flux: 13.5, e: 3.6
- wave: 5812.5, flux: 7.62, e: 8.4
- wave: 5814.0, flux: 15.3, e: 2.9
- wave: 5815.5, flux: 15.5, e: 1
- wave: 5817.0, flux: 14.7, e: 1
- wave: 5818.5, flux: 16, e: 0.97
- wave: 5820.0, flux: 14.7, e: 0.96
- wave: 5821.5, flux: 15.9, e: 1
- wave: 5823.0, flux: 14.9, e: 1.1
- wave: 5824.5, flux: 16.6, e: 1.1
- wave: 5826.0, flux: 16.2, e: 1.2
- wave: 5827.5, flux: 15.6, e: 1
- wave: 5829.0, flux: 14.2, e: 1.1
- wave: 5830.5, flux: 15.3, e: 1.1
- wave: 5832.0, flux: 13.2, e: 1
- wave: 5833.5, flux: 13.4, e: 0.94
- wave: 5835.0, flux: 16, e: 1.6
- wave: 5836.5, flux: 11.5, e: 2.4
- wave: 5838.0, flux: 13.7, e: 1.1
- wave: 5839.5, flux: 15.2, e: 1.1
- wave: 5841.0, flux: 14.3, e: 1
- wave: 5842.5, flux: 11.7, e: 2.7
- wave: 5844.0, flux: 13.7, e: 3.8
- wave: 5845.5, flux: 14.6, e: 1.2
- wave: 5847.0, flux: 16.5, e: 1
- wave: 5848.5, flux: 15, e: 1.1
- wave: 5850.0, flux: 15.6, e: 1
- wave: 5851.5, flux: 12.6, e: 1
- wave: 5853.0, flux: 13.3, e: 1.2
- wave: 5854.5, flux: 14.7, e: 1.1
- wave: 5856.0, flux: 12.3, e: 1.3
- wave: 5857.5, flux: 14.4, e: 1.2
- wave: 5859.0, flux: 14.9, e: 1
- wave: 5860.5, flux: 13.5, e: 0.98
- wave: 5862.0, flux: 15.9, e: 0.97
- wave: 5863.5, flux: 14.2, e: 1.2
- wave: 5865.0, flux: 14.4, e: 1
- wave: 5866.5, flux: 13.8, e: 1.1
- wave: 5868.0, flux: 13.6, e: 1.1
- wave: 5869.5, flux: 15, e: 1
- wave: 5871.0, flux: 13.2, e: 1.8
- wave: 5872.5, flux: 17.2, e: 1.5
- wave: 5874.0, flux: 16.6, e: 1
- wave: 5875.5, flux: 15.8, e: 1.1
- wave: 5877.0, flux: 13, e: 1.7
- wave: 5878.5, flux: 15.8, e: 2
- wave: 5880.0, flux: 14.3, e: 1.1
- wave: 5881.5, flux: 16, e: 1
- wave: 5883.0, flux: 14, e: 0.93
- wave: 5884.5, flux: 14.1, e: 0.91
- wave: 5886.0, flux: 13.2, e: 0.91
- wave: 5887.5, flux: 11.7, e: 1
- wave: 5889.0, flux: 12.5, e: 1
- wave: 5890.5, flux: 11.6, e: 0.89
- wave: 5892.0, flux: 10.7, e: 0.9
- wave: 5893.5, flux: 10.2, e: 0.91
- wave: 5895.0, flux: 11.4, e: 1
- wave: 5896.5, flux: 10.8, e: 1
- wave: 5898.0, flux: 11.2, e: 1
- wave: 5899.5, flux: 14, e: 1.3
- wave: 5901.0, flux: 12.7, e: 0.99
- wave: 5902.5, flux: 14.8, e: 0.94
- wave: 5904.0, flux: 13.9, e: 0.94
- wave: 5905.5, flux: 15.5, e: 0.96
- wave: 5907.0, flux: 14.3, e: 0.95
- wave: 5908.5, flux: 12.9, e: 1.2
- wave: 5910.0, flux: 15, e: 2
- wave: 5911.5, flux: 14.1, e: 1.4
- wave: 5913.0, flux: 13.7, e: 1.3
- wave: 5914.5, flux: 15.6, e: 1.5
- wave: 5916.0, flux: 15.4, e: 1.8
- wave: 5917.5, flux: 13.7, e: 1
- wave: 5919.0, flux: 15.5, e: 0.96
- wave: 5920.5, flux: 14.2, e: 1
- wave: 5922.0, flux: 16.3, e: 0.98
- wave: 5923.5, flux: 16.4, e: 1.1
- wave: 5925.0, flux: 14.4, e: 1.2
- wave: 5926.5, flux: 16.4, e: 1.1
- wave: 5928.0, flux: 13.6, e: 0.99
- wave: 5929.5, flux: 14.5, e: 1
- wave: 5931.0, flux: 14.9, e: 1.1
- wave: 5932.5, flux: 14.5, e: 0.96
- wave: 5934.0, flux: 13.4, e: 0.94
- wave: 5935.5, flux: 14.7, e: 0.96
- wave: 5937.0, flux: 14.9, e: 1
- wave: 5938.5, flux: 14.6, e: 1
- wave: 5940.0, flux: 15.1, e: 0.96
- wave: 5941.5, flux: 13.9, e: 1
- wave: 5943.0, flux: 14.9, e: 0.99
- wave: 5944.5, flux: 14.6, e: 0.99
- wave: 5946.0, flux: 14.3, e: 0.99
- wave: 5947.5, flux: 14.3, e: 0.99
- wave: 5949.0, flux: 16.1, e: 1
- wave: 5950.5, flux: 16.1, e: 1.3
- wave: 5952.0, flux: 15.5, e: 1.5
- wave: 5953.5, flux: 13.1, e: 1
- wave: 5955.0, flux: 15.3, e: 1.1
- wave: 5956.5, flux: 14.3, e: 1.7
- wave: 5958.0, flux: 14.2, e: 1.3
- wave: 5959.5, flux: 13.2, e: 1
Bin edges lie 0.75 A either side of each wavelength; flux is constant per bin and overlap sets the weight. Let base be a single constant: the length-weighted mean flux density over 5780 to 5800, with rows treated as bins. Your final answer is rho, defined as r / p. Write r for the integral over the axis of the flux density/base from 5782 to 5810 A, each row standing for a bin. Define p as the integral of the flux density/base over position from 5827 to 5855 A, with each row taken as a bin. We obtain 1.01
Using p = 27.4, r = 27.8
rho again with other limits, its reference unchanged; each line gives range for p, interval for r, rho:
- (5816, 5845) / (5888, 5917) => 0.90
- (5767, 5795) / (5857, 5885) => 1.02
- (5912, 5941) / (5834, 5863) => 0.96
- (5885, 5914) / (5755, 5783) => 1.15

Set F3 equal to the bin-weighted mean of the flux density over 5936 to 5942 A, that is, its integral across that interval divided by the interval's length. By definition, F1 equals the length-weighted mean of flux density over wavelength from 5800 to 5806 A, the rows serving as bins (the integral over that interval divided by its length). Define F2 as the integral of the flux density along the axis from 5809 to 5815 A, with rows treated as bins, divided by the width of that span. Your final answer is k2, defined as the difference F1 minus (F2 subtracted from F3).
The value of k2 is 11.5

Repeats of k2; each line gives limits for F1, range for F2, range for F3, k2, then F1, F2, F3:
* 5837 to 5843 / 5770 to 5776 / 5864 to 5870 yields 14.3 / 13.7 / 14.8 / 14.2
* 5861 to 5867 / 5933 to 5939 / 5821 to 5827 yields 13.1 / 14.6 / 14.4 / 15.9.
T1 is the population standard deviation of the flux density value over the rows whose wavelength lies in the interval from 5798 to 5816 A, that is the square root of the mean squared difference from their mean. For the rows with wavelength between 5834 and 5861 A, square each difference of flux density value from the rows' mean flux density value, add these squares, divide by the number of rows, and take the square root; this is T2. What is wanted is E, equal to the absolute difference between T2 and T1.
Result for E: 1.2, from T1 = 2.6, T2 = 1.38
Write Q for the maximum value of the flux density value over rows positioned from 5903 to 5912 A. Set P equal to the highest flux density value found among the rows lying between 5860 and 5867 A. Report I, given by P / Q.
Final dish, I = 1.03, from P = 15.9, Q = 15.5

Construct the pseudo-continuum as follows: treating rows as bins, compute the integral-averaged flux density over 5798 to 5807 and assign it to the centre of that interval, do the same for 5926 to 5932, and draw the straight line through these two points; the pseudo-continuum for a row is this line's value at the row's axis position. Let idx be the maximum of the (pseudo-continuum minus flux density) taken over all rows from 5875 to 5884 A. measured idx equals 1.6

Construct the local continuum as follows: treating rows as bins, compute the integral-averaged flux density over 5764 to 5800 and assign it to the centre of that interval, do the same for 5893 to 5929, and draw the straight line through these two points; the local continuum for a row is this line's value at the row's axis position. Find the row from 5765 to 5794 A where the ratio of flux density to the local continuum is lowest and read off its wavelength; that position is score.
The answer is 5793.0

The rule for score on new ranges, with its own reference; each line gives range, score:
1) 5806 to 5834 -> 5812.5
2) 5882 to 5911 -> 5893.5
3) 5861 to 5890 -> 5887.5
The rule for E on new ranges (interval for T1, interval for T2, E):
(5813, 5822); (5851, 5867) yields 0.5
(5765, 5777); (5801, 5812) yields 1.2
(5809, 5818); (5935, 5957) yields 2.0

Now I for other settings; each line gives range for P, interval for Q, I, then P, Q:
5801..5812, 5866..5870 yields 1.15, 17.3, 15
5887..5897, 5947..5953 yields 0.78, 12.5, 16.1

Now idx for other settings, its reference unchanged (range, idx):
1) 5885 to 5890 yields 2.9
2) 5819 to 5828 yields -0.4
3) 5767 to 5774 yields 0.8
